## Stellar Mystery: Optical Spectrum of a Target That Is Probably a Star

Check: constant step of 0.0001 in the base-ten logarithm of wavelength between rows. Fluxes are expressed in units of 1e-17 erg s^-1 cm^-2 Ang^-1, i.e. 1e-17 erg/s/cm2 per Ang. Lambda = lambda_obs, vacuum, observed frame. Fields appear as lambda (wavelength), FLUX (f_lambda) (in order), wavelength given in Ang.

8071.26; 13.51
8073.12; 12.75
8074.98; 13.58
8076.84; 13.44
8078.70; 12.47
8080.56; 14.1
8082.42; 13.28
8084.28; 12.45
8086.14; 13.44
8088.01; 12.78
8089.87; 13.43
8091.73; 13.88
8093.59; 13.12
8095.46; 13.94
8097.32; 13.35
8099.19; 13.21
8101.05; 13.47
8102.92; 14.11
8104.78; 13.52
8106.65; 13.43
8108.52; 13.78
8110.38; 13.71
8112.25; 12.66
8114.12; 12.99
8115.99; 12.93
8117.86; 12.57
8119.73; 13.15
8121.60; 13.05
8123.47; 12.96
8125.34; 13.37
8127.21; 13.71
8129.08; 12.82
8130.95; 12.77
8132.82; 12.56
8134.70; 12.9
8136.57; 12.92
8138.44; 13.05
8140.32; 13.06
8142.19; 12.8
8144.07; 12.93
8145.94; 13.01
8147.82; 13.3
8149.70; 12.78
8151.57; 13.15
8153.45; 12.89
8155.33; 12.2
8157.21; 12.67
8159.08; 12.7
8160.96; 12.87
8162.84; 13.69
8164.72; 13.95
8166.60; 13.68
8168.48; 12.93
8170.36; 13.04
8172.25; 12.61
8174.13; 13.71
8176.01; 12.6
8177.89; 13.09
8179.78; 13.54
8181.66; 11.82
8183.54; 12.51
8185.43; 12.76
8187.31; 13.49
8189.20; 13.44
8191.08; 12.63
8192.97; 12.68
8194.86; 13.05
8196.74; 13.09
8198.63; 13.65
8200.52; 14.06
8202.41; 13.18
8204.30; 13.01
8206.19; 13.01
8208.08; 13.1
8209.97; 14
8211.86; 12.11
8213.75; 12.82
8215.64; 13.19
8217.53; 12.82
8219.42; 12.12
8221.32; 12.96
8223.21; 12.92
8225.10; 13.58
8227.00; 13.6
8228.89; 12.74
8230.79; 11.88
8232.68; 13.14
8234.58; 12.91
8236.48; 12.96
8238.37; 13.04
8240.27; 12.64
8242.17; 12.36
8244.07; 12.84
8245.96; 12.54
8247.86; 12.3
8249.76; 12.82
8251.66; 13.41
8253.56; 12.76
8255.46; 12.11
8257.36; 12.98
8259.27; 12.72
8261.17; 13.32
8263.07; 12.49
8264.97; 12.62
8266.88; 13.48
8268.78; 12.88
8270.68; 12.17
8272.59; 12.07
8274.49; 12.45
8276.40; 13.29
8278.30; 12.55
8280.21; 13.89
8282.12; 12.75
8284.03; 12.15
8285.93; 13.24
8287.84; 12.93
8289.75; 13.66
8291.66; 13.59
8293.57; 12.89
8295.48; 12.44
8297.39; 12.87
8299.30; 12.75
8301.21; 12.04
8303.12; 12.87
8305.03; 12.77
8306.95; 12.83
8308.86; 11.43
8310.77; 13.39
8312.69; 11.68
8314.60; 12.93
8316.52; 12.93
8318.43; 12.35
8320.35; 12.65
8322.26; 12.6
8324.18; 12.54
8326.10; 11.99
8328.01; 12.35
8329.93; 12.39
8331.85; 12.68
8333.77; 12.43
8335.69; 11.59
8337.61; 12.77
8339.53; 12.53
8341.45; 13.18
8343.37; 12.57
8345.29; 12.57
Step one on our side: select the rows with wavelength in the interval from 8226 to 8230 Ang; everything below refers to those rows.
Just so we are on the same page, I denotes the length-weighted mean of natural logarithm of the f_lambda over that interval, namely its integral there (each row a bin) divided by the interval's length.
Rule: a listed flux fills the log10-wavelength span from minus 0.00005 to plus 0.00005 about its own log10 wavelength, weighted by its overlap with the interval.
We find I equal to 2.57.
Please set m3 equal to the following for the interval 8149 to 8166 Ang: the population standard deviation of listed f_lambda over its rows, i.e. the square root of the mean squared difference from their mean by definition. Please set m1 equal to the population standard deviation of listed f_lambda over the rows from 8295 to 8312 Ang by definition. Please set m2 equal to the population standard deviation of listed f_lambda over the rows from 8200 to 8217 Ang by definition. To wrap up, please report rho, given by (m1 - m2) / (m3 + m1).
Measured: -0.02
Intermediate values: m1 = 0.536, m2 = 0.56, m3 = 0.51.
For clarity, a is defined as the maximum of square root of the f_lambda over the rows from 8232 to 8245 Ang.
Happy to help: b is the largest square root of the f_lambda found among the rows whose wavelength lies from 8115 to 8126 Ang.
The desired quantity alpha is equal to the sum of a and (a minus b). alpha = 3.59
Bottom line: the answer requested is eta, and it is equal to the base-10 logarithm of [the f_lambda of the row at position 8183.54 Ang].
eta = 1.10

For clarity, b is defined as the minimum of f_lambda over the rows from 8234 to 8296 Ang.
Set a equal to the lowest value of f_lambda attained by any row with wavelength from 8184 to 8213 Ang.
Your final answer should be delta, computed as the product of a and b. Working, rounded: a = 12.11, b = 12.07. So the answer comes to 146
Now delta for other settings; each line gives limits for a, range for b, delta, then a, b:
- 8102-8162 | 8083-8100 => 152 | 12.2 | 12.45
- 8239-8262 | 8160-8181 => 153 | 12.11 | 12.6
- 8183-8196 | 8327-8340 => 145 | 12.51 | 11.59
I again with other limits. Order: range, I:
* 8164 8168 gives 2.62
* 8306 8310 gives 2.50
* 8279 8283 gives 2.58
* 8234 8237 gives 2.56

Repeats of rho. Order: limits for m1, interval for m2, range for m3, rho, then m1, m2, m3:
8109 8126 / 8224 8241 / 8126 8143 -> -0.26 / 0.326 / 0.49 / 0.30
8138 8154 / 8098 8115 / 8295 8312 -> -0.36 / 0.158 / 0.41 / 0.54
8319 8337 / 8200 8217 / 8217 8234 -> -0.25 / 0.335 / 0.56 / 0.55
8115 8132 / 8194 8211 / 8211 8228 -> -0.10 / 0.322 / 0.41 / 0.50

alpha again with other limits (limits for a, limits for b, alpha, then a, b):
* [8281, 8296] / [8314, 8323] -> 3.80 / 3.70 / 3.60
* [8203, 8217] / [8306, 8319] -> 3.82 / 3.74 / 3.66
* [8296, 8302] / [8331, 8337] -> 3.61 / 3.59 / 3.56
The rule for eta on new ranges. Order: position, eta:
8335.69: 1.06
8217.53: 1.11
